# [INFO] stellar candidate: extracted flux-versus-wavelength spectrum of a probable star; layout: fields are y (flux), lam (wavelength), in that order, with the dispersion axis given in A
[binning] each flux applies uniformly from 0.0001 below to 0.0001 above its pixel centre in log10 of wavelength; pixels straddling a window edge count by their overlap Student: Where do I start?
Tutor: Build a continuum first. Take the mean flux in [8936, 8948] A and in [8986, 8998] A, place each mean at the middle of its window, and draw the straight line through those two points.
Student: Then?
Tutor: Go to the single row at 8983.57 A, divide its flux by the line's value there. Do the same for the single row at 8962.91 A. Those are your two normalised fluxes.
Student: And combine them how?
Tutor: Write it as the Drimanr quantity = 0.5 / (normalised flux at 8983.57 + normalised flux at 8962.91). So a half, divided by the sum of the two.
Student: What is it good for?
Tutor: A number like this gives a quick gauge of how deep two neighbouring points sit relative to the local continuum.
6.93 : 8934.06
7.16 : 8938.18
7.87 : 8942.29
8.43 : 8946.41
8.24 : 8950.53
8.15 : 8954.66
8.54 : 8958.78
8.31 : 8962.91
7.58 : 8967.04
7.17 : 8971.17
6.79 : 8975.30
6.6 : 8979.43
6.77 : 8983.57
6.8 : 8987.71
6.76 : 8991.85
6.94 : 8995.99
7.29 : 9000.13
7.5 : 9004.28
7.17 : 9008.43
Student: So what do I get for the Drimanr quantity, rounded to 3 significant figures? 0.239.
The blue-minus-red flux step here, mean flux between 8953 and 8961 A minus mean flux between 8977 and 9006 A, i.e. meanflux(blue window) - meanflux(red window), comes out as 1.4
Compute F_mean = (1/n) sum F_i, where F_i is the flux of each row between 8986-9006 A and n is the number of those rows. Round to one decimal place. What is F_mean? 7.1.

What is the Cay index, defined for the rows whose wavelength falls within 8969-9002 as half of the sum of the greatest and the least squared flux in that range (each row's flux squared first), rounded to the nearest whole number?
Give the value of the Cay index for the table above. 48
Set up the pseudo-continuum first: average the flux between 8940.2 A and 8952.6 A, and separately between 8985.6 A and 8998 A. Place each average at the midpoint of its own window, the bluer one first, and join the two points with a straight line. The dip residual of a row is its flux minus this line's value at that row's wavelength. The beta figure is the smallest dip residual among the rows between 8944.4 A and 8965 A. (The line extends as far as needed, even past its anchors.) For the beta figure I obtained 0.2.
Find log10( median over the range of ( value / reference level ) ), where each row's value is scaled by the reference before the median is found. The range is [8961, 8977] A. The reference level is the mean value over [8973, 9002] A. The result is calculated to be 0.03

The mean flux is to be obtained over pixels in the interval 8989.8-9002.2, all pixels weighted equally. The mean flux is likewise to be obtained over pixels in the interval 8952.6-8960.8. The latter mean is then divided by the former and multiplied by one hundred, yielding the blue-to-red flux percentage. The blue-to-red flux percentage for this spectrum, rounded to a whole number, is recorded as 119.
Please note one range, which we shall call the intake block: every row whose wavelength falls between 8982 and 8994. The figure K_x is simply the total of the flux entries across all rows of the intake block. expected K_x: 20.3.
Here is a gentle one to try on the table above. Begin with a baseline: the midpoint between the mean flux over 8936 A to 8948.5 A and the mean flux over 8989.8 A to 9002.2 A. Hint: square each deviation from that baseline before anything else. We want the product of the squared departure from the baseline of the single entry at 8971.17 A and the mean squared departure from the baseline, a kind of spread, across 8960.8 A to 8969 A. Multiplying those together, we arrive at 0.024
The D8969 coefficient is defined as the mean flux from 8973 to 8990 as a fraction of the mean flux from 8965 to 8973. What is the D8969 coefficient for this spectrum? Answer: 0.914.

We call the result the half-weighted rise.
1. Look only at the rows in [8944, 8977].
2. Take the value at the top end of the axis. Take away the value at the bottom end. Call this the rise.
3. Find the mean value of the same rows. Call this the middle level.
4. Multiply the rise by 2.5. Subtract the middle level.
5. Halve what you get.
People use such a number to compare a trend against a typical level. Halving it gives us -6.0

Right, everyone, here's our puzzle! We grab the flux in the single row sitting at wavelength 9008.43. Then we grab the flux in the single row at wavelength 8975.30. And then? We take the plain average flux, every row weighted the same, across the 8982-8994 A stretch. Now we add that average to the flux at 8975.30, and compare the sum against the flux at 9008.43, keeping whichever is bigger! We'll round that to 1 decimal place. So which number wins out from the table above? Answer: 13.6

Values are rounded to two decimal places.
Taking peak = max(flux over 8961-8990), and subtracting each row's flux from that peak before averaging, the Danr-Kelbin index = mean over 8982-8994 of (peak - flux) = 1.53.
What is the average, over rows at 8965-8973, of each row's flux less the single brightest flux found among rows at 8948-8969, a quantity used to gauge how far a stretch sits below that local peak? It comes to -1.16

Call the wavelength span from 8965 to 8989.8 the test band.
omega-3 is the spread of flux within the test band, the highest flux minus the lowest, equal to 0.98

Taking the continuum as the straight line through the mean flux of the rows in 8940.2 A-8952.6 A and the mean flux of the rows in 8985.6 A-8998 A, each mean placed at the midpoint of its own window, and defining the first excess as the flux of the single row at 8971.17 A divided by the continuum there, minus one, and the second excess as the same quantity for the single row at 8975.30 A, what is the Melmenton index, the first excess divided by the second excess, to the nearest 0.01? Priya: 0.51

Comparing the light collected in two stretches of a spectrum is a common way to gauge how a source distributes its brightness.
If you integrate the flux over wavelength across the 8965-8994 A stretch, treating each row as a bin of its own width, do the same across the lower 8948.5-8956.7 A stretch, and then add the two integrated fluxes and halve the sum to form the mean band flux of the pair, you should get 134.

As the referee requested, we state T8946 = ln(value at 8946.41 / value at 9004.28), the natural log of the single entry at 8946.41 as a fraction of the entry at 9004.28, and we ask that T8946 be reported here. 0.12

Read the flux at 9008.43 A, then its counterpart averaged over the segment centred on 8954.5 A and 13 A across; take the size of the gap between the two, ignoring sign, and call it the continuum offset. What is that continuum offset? 1.1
